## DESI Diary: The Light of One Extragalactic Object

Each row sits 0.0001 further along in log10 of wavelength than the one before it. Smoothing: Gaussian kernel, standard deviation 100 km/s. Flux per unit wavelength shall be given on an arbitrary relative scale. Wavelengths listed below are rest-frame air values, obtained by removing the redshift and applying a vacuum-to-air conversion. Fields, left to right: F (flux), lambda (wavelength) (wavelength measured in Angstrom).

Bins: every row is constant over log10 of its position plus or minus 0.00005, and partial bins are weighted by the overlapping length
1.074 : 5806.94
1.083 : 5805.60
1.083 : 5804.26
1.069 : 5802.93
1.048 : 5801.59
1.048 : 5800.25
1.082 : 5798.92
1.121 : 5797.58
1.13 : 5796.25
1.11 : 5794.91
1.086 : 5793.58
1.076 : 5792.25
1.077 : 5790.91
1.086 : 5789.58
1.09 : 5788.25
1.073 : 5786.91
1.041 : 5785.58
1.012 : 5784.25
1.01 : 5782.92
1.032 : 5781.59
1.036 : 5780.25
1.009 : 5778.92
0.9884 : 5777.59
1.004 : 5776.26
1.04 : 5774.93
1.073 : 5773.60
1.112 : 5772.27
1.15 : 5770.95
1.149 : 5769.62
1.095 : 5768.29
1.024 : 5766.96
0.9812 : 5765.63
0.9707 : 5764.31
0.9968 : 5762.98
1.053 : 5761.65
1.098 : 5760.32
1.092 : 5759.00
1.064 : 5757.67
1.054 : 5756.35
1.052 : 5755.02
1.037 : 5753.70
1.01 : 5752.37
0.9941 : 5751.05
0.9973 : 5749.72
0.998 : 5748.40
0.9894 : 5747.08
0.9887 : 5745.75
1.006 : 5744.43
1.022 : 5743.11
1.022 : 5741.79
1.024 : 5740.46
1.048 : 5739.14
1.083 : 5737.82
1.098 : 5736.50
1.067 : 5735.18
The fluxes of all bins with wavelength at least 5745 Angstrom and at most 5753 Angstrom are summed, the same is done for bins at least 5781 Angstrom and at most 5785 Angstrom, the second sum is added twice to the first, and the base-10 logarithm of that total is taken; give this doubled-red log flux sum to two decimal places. 1.08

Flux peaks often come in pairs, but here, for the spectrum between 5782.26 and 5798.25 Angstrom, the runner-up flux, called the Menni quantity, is 1.121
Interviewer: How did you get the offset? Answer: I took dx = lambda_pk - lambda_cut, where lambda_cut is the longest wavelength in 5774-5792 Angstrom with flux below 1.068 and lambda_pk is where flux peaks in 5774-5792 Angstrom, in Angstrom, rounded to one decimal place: 2.7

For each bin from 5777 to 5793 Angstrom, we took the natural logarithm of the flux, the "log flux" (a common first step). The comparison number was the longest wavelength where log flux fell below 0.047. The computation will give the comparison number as 5785.58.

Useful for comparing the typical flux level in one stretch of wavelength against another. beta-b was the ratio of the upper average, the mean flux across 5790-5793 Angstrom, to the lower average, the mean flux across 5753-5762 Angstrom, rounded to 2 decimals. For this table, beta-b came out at 1.01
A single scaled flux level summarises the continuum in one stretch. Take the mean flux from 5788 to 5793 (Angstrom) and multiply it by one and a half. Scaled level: 1.62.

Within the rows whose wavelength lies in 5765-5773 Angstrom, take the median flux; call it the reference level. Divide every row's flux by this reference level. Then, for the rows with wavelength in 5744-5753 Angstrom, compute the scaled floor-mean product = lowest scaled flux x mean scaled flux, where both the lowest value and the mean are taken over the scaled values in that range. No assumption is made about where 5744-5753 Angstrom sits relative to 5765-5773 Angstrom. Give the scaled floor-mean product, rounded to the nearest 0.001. 0.810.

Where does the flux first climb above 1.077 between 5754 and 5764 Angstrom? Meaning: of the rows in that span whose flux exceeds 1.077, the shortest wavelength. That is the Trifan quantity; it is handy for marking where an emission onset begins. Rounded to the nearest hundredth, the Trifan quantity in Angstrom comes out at 5759.00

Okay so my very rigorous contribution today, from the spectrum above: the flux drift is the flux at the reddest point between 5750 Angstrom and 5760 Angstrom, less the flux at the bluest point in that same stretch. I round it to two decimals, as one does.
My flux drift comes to 0.10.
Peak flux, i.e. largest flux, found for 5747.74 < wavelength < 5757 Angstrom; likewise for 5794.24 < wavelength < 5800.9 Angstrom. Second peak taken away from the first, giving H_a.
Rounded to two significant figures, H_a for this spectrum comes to -0.076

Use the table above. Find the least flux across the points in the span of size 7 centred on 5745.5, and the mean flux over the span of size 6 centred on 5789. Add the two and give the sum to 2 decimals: 2.07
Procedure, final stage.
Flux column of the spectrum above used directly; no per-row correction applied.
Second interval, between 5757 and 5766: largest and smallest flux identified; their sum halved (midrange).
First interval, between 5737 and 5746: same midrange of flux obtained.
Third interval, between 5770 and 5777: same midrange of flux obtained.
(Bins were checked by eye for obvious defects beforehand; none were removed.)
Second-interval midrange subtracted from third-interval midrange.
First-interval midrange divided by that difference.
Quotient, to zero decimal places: 24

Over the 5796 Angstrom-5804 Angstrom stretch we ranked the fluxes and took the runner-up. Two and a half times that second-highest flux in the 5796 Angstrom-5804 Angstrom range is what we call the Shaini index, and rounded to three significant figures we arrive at 2.80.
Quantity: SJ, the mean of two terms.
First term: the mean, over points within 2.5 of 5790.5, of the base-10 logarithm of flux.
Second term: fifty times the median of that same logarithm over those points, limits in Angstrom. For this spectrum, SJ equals 0.87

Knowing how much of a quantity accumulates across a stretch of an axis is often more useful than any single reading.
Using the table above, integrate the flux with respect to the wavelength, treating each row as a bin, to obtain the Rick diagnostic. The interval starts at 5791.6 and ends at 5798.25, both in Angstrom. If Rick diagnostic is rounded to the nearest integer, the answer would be 7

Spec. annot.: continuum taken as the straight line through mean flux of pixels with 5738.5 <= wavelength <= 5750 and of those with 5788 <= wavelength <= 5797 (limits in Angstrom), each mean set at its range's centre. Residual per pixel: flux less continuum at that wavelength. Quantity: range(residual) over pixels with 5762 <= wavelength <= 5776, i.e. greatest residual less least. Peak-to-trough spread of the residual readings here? 0.17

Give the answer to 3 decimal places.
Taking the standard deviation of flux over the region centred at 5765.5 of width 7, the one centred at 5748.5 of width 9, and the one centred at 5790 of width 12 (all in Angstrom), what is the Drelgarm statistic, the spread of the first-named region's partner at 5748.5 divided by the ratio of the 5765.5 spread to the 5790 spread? 0.005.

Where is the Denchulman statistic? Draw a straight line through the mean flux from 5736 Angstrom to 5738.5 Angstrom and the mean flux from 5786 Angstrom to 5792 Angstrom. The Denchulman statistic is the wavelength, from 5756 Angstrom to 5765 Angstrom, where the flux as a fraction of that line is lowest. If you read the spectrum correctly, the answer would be 5764.31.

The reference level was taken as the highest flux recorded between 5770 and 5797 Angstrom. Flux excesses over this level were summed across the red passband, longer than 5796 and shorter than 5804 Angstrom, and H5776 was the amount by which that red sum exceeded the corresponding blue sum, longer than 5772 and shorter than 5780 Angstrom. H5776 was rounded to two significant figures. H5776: 0.27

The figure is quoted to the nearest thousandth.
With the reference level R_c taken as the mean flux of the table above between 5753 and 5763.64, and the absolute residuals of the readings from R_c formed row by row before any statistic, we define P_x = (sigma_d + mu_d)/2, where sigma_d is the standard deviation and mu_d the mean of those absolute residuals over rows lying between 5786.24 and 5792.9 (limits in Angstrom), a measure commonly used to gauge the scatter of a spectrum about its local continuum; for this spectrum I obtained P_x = 0.016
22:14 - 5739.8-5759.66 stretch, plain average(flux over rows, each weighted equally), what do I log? 1.02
